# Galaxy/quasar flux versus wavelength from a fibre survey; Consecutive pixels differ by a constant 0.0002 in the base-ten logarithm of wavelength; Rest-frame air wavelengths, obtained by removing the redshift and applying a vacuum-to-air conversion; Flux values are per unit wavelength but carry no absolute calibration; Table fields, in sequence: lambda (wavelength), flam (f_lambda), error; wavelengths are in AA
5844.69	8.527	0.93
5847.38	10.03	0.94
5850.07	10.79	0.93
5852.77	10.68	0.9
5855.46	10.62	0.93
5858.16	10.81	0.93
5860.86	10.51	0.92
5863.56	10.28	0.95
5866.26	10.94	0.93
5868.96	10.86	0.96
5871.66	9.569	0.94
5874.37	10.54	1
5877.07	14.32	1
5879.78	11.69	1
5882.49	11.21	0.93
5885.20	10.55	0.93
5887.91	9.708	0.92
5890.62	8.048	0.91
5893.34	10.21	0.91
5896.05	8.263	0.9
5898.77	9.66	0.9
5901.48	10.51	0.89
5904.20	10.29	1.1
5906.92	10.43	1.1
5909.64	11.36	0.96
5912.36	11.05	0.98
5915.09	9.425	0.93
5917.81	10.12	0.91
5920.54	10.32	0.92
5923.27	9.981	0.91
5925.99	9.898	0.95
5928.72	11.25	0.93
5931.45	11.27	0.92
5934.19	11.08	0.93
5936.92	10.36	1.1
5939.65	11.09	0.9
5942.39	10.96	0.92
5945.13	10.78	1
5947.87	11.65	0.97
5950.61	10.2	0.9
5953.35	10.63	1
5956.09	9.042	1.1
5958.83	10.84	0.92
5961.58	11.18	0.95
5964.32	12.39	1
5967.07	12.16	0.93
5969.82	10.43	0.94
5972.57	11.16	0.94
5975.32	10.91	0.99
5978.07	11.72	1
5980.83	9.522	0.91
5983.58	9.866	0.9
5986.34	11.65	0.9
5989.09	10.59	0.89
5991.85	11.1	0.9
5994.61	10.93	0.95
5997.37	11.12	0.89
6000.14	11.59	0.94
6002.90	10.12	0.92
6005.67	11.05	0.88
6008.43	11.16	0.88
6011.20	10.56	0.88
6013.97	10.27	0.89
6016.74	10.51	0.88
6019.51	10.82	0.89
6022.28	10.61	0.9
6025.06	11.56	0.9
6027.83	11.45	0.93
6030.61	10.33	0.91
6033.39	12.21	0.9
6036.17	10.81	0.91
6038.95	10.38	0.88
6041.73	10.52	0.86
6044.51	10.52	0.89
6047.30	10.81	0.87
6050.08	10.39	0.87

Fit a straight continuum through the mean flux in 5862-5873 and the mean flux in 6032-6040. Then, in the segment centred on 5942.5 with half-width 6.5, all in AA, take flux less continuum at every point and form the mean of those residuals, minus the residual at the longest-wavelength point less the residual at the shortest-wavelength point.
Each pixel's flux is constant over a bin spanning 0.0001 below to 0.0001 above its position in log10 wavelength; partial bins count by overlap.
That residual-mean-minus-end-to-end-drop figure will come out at -1.0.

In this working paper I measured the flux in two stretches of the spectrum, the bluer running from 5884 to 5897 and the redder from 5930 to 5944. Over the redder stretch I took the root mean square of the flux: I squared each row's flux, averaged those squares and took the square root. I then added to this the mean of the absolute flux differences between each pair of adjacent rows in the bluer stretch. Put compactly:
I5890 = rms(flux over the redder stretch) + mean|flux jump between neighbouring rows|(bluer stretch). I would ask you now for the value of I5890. 12.6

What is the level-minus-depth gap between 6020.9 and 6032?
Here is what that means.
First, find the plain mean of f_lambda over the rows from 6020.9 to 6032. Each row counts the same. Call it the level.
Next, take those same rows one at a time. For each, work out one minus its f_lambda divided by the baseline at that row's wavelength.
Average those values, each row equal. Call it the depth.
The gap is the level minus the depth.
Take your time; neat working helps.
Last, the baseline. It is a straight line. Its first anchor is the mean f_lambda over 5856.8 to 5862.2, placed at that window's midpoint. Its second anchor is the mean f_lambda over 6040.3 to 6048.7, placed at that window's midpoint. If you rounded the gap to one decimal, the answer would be 11.0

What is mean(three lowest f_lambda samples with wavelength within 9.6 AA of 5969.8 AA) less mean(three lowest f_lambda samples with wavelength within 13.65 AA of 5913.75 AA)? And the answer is 1.1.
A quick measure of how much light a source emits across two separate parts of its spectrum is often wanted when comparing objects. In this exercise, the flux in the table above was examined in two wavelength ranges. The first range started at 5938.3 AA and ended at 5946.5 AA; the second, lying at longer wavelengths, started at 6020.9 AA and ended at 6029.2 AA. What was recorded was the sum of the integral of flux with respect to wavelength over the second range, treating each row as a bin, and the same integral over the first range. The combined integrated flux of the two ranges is 183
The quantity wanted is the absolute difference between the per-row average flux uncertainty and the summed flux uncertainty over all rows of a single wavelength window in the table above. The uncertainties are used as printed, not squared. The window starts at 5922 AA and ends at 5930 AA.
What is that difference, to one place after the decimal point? 1.9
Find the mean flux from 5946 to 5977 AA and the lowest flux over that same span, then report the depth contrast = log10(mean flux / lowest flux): 0.084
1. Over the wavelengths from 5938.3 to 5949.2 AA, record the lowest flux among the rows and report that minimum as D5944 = 10.78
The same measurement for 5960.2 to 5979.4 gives 10.43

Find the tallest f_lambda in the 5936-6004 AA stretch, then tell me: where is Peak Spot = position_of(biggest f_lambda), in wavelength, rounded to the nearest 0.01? 5964.32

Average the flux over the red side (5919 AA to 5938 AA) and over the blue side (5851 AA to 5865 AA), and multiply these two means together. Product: 112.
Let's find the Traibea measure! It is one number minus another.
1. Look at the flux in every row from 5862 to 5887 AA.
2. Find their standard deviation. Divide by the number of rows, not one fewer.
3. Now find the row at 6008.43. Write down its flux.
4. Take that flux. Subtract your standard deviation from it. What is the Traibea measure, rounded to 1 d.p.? 9.9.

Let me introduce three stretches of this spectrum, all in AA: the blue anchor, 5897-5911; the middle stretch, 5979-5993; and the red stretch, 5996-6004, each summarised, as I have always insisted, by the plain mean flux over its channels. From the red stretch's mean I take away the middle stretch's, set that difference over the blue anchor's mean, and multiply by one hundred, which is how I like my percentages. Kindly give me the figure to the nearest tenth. 3.8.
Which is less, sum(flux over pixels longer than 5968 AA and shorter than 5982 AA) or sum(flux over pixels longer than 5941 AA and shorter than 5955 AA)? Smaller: 54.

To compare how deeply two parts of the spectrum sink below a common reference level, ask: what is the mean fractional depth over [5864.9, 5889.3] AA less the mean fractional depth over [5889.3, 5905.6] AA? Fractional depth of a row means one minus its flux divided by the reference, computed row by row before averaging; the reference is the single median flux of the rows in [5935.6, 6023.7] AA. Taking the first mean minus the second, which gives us -0.14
